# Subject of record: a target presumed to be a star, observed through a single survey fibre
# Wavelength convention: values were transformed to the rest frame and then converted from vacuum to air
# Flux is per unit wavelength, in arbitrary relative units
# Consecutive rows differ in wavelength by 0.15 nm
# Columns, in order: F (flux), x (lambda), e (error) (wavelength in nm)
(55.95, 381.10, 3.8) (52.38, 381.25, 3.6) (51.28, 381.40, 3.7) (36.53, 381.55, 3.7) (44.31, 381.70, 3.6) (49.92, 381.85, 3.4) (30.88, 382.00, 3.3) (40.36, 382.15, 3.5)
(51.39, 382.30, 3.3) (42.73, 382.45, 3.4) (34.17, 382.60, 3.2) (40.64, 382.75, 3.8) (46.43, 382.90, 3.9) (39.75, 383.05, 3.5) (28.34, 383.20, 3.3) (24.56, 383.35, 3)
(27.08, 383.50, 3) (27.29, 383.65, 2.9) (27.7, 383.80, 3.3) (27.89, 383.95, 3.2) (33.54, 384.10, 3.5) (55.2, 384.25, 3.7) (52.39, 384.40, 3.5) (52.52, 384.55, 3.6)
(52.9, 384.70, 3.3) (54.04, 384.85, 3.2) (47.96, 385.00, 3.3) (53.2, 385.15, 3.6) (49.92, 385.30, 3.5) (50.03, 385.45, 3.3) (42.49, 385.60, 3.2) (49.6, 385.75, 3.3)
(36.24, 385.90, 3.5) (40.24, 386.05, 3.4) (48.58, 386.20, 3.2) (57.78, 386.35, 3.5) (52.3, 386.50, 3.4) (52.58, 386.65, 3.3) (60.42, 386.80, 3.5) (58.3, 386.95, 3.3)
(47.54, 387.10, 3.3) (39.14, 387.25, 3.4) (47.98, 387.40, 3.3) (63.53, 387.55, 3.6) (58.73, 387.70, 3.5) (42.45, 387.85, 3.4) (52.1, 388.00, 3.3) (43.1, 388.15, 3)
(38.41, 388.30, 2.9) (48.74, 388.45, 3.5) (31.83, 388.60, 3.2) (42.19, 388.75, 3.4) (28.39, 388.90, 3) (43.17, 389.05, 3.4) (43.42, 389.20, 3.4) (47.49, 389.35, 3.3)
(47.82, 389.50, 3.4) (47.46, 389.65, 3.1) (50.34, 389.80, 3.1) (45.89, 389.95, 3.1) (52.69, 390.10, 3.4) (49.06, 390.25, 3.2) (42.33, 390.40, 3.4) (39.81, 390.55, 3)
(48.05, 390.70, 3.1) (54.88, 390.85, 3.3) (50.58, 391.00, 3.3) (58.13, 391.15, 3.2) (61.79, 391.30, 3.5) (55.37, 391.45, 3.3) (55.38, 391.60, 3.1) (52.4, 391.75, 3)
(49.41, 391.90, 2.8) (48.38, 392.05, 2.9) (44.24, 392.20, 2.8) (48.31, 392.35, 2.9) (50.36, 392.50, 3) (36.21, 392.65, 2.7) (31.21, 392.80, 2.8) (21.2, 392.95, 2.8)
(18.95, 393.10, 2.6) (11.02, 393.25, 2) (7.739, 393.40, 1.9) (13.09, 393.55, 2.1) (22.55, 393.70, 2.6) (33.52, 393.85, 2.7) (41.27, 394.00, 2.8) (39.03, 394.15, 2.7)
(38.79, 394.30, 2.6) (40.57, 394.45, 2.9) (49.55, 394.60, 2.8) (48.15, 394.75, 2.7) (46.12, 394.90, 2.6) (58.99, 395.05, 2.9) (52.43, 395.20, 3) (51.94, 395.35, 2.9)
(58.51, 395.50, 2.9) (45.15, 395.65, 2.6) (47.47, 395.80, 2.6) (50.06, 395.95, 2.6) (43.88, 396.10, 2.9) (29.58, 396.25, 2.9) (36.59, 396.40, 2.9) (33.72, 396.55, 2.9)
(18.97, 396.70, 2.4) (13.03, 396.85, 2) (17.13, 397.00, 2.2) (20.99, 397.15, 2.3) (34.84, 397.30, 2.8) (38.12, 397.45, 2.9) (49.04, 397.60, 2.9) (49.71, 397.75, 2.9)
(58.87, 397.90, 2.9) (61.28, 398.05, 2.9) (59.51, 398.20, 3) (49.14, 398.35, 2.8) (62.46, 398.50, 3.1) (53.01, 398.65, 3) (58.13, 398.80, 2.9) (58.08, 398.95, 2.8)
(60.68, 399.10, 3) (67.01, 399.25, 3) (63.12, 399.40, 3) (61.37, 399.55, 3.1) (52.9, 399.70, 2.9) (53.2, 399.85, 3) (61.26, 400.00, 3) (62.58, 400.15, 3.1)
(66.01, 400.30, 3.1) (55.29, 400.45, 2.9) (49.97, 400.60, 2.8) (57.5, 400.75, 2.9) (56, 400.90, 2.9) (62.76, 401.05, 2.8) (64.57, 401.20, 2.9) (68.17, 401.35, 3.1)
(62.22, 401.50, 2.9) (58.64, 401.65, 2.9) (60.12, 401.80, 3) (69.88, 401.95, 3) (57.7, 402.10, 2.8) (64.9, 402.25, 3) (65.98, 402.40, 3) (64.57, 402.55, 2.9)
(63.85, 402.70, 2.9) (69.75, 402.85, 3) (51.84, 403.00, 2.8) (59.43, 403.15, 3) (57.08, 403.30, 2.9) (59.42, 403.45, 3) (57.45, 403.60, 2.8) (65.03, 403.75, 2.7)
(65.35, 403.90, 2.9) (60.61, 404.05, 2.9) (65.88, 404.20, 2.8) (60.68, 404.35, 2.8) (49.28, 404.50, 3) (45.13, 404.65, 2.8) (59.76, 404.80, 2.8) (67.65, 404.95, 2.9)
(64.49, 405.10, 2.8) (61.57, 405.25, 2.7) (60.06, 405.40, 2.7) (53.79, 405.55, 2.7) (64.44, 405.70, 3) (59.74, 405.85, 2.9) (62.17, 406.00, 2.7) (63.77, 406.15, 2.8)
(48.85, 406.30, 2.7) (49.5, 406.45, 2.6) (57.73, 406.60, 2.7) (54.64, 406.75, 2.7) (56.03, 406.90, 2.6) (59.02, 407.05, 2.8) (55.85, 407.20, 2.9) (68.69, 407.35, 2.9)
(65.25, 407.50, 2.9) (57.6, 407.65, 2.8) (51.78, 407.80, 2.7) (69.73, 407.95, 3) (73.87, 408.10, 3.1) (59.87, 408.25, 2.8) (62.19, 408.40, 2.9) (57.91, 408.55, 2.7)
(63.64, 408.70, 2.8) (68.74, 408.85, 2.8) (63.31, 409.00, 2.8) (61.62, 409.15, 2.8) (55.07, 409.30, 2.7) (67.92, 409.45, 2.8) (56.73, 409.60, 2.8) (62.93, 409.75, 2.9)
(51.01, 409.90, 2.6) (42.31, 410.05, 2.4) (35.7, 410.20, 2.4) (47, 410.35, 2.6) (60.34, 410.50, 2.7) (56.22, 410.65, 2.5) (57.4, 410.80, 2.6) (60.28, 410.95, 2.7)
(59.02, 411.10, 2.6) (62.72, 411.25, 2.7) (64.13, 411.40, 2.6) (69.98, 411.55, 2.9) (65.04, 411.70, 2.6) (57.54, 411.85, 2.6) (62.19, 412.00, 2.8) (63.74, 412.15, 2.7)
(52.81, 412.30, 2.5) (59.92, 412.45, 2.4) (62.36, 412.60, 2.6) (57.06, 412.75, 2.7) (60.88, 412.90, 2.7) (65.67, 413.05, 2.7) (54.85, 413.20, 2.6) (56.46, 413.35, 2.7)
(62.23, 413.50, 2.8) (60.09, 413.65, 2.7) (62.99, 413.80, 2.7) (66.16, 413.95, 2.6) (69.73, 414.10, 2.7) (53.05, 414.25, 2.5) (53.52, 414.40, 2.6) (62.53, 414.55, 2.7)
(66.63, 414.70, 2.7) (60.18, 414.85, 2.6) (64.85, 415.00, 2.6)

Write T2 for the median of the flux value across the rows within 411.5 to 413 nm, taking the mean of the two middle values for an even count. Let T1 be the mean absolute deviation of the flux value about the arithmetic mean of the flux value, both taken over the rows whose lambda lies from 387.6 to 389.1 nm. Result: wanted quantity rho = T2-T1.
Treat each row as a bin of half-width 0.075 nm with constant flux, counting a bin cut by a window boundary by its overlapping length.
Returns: 55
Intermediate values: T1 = 6.3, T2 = 62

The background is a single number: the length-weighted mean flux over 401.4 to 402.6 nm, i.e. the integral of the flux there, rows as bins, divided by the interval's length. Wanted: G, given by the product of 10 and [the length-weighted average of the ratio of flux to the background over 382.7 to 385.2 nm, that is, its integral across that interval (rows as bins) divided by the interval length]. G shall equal 6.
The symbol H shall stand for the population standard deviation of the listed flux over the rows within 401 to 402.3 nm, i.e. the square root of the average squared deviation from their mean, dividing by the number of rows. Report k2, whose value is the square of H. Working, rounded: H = 3.9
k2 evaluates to 15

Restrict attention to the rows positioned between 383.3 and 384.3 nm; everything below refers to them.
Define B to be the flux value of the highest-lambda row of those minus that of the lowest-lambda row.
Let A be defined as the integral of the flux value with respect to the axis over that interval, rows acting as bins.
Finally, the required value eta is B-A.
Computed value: -1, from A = 31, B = 31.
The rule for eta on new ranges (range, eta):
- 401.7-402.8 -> -67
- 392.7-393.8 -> -29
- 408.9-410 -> -78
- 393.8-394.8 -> -27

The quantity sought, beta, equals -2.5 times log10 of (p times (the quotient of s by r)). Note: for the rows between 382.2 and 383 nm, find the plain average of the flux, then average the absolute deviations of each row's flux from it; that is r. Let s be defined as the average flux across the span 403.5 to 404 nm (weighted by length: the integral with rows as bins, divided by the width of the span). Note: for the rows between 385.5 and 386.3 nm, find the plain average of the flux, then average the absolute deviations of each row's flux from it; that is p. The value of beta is -4.5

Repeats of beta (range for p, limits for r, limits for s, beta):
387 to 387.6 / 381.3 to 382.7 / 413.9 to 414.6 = -4.6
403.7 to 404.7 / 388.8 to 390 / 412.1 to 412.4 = -4.8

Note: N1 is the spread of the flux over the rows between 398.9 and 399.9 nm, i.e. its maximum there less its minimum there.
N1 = 14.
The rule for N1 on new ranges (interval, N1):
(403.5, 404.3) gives 8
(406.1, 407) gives 15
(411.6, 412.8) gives 12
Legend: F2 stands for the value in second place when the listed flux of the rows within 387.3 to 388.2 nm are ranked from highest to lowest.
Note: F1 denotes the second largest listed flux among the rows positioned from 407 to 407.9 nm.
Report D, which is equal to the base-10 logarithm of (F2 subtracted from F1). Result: 0.81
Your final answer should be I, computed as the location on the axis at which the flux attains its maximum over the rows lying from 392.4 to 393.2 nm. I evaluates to 392.50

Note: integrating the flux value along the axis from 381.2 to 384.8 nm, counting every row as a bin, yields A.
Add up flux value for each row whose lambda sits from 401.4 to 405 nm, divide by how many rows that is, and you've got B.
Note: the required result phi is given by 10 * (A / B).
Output 24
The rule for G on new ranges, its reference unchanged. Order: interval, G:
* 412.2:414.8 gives 10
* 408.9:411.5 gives 9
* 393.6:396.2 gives 7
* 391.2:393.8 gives 6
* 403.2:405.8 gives 9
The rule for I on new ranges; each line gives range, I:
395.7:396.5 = 395.95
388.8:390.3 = 390.10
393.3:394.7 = 394.60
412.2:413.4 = 413.05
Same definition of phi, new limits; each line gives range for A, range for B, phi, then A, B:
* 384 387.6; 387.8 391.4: 39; 179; 46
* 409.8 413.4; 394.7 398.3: 49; 208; 43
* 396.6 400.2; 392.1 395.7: 47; 177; 38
